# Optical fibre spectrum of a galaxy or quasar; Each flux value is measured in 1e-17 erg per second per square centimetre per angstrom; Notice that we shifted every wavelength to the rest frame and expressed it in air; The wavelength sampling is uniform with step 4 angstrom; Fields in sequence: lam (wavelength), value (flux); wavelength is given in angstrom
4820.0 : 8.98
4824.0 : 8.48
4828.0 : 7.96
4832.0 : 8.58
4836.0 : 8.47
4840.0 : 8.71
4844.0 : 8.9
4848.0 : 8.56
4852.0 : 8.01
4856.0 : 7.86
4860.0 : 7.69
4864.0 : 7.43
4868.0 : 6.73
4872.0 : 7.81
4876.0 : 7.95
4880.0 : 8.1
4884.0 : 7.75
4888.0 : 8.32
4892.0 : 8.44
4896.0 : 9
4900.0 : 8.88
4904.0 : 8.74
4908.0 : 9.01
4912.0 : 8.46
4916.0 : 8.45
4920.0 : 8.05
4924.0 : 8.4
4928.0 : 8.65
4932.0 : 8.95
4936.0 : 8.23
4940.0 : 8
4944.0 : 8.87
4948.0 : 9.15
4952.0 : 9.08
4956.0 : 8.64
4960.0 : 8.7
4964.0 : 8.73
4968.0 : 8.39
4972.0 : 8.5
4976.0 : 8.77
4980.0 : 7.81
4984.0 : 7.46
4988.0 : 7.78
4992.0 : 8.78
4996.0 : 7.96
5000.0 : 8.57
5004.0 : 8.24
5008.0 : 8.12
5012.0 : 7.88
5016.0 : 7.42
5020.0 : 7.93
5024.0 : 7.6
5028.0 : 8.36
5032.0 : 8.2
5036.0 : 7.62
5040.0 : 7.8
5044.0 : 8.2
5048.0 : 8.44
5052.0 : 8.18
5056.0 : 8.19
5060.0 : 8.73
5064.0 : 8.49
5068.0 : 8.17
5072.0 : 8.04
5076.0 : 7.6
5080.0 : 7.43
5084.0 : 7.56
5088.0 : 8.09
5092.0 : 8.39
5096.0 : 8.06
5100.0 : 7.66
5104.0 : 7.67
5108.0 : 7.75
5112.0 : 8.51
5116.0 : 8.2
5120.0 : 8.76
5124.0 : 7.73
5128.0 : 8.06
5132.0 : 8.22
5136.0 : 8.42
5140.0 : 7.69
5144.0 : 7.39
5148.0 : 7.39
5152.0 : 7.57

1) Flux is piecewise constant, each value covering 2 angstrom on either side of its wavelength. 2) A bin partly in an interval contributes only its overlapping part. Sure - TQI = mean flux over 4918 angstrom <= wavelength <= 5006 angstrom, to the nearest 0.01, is 8.44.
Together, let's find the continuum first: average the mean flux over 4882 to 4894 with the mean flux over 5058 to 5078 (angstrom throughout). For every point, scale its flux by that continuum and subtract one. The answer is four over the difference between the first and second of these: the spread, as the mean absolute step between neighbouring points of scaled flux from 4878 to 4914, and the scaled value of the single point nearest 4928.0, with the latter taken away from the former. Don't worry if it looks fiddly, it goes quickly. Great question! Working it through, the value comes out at -258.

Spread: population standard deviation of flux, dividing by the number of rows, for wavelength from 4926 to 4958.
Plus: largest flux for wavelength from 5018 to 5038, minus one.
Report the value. 7.7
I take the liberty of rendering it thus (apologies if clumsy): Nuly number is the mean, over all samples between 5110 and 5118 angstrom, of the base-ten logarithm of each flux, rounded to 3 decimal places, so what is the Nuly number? 0.922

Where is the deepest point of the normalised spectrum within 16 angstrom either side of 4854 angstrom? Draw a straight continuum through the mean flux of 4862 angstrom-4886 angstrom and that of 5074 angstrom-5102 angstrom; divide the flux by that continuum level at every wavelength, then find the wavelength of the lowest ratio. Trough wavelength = 4868.0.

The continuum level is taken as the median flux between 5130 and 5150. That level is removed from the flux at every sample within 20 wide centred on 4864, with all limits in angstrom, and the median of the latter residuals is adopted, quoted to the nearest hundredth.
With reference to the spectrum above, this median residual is 0.00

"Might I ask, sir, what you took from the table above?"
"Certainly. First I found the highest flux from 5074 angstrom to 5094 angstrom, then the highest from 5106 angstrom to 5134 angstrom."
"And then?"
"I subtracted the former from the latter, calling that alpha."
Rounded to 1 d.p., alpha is 0.4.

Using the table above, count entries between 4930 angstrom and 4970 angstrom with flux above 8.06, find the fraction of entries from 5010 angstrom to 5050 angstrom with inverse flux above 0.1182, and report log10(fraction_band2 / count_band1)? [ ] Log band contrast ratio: -1.0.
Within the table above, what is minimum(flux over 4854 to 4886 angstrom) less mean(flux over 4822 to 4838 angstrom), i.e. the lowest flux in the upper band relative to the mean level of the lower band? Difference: -1.6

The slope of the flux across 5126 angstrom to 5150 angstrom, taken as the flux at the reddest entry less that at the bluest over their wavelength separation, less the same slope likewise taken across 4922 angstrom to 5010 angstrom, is -0.030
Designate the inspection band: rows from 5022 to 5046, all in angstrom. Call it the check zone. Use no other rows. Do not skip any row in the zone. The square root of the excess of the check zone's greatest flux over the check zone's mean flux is 0.63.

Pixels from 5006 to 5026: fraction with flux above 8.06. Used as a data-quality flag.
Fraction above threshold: 0.20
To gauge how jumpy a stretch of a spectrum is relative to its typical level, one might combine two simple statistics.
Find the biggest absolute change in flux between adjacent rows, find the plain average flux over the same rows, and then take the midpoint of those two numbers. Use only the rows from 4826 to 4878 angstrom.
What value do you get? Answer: 4.57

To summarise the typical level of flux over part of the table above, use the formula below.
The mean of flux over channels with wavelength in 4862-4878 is 7.5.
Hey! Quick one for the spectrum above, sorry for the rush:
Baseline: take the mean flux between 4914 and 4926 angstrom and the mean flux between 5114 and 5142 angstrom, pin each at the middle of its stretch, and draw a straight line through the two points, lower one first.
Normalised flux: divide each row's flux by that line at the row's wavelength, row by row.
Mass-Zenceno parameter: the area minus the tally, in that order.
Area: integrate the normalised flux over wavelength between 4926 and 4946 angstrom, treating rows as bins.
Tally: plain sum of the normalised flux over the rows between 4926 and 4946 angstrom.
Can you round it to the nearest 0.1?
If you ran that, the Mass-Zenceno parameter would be 15.5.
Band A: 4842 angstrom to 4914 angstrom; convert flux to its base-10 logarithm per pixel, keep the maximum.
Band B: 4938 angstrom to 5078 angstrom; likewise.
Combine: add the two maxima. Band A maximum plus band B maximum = 1.92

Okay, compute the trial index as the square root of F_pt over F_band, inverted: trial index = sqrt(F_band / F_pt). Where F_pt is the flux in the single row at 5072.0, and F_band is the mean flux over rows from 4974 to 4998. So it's 1.00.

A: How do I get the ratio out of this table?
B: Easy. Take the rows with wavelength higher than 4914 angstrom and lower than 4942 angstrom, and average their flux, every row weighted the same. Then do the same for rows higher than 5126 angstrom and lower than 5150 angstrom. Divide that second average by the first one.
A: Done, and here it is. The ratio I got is 0.94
